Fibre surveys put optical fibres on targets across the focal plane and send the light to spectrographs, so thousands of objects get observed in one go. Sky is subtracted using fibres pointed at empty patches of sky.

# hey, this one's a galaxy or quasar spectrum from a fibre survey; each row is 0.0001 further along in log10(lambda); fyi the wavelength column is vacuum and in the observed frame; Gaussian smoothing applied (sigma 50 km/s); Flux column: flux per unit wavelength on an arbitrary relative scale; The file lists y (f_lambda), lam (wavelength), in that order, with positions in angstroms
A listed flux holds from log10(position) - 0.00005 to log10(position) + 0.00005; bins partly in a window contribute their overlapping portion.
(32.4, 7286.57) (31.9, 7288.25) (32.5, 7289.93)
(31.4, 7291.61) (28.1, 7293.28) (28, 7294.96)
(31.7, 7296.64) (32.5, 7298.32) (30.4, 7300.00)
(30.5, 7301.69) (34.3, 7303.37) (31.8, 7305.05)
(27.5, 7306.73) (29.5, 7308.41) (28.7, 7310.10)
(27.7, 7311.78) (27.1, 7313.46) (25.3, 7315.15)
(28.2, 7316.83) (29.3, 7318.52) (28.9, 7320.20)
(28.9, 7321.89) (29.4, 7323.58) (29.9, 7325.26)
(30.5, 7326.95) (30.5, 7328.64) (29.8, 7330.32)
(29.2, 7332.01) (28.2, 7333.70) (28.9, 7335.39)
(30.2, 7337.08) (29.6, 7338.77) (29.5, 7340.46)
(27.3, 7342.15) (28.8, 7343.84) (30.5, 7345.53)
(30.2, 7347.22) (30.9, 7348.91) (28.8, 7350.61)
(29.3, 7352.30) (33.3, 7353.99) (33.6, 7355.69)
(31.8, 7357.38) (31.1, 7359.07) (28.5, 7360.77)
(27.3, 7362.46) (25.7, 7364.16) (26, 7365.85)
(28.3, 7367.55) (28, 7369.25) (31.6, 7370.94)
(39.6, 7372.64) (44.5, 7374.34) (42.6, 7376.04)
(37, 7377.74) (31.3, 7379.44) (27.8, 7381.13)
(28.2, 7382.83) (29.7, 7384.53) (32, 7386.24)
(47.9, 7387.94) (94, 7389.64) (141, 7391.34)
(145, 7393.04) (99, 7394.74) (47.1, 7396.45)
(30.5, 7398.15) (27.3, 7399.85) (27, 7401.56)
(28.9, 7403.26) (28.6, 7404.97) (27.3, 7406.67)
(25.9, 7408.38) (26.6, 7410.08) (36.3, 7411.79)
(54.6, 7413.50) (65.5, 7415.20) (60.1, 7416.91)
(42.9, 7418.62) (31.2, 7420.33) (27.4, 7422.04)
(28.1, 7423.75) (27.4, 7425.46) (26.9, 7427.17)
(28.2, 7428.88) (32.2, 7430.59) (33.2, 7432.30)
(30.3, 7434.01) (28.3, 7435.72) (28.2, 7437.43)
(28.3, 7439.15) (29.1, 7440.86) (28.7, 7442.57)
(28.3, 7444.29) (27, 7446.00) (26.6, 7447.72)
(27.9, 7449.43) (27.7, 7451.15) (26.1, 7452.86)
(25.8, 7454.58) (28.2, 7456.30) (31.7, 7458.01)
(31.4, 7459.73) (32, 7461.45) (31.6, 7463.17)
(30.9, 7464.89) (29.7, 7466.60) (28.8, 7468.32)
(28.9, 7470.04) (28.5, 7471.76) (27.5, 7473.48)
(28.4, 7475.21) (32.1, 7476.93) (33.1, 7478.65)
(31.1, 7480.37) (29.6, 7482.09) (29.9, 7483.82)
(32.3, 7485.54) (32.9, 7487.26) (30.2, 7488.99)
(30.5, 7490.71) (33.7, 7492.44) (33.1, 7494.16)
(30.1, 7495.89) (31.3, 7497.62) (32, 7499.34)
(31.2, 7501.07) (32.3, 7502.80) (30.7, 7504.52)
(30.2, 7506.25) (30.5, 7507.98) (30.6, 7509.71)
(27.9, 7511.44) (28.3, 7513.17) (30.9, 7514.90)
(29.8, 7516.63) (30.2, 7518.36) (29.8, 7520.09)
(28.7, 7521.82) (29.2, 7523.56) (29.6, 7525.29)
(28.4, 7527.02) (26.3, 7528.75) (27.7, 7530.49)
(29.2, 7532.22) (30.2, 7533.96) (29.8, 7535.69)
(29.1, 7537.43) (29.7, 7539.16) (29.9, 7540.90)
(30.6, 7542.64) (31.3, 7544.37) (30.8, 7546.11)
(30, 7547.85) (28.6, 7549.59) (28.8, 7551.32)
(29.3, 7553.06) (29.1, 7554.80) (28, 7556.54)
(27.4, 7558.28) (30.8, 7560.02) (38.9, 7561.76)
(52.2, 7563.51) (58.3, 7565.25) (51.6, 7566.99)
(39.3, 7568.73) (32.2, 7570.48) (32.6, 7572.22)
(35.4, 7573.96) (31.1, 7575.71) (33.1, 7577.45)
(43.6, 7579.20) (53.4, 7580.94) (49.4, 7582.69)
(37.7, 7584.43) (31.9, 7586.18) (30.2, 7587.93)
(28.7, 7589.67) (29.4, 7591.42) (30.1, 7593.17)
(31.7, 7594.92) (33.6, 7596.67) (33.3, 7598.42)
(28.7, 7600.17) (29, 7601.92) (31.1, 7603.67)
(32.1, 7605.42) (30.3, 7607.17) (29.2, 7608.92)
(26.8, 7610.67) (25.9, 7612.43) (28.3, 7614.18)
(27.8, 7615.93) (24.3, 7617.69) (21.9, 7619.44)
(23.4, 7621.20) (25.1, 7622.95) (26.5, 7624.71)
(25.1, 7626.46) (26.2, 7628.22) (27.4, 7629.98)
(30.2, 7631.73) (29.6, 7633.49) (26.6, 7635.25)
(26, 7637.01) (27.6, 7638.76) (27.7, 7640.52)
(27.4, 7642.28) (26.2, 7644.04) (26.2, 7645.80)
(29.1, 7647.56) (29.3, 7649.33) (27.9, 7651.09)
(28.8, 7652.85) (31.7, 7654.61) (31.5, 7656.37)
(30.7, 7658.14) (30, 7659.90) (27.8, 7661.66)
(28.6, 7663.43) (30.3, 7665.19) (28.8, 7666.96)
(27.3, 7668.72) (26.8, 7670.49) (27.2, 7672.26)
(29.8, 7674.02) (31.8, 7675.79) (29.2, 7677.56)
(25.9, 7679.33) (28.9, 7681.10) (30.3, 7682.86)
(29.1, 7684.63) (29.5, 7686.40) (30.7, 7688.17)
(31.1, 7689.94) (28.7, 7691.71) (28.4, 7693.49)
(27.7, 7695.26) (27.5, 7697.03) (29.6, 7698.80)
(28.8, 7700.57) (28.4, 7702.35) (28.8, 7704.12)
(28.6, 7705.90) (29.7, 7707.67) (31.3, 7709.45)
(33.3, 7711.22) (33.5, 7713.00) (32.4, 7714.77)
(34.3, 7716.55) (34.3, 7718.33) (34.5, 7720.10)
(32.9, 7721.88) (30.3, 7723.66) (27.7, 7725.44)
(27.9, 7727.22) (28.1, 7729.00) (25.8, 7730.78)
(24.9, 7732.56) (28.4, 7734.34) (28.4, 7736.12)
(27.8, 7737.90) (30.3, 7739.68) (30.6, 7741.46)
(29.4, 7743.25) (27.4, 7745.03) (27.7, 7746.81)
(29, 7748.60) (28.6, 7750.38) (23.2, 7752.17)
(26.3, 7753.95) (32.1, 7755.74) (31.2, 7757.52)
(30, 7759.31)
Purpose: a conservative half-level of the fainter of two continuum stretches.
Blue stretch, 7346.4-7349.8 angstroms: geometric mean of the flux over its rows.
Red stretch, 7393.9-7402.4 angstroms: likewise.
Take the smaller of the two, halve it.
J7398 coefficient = 15.3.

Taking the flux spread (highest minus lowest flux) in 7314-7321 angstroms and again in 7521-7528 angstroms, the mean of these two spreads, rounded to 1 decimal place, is 2.6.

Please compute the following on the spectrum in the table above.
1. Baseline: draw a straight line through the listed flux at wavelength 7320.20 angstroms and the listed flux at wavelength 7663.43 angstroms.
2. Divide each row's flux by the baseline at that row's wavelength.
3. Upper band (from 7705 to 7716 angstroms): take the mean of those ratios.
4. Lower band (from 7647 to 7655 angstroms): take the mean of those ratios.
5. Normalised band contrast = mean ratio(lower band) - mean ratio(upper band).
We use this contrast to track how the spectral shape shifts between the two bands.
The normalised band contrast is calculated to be -0.08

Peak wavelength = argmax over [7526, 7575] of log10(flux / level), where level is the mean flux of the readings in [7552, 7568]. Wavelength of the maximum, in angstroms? 7565.25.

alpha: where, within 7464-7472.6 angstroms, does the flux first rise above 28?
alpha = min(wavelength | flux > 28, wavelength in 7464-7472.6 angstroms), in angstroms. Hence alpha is 7464.89 angstroms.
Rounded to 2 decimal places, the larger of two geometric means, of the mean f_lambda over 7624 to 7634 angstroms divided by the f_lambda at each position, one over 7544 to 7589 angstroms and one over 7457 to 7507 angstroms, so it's 0.89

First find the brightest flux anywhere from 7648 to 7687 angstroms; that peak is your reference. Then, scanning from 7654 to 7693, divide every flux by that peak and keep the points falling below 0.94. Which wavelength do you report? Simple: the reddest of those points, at 7691.71 angstroms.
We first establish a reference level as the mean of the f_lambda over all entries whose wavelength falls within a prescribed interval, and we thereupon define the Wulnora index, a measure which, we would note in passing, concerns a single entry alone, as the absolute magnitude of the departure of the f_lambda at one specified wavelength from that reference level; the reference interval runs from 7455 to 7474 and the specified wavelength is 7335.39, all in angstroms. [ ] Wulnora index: 1.0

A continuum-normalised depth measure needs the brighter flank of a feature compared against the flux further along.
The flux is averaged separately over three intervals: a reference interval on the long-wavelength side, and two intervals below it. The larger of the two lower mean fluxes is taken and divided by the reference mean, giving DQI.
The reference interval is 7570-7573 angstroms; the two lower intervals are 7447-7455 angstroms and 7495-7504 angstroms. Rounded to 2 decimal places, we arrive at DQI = 0.97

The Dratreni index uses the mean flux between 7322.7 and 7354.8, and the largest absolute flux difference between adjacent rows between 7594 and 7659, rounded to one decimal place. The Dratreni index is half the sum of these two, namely 17.2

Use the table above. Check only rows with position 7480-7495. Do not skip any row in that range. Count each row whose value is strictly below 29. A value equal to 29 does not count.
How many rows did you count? 0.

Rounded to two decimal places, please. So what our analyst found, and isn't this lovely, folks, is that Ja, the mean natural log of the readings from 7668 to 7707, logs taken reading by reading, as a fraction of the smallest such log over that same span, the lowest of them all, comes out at 1.03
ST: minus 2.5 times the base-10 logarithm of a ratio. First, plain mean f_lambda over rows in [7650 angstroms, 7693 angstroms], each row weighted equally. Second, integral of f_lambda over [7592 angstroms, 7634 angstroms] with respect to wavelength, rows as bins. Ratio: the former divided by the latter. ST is 4.0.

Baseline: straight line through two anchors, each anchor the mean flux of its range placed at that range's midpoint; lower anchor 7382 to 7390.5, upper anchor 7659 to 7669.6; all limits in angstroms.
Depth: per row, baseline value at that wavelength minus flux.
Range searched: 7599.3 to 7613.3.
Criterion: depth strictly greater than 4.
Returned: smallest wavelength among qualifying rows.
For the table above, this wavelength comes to 7600.17 angstroms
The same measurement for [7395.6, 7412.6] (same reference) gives 7398.15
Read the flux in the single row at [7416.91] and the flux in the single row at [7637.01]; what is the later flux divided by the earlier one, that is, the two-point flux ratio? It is 0.43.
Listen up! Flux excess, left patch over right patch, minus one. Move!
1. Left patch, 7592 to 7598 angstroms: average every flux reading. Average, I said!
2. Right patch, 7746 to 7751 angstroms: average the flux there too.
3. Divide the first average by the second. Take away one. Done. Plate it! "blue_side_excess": 0.12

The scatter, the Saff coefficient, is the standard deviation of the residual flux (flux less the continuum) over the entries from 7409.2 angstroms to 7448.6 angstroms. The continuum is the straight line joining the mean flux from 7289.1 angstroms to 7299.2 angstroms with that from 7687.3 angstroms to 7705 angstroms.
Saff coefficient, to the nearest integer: 11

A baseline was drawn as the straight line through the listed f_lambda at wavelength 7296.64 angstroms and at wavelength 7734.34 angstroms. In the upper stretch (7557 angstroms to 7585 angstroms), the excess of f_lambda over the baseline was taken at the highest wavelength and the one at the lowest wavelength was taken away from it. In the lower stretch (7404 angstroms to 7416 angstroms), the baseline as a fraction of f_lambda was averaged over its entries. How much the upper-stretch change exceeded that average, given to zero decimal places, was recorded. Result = 10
